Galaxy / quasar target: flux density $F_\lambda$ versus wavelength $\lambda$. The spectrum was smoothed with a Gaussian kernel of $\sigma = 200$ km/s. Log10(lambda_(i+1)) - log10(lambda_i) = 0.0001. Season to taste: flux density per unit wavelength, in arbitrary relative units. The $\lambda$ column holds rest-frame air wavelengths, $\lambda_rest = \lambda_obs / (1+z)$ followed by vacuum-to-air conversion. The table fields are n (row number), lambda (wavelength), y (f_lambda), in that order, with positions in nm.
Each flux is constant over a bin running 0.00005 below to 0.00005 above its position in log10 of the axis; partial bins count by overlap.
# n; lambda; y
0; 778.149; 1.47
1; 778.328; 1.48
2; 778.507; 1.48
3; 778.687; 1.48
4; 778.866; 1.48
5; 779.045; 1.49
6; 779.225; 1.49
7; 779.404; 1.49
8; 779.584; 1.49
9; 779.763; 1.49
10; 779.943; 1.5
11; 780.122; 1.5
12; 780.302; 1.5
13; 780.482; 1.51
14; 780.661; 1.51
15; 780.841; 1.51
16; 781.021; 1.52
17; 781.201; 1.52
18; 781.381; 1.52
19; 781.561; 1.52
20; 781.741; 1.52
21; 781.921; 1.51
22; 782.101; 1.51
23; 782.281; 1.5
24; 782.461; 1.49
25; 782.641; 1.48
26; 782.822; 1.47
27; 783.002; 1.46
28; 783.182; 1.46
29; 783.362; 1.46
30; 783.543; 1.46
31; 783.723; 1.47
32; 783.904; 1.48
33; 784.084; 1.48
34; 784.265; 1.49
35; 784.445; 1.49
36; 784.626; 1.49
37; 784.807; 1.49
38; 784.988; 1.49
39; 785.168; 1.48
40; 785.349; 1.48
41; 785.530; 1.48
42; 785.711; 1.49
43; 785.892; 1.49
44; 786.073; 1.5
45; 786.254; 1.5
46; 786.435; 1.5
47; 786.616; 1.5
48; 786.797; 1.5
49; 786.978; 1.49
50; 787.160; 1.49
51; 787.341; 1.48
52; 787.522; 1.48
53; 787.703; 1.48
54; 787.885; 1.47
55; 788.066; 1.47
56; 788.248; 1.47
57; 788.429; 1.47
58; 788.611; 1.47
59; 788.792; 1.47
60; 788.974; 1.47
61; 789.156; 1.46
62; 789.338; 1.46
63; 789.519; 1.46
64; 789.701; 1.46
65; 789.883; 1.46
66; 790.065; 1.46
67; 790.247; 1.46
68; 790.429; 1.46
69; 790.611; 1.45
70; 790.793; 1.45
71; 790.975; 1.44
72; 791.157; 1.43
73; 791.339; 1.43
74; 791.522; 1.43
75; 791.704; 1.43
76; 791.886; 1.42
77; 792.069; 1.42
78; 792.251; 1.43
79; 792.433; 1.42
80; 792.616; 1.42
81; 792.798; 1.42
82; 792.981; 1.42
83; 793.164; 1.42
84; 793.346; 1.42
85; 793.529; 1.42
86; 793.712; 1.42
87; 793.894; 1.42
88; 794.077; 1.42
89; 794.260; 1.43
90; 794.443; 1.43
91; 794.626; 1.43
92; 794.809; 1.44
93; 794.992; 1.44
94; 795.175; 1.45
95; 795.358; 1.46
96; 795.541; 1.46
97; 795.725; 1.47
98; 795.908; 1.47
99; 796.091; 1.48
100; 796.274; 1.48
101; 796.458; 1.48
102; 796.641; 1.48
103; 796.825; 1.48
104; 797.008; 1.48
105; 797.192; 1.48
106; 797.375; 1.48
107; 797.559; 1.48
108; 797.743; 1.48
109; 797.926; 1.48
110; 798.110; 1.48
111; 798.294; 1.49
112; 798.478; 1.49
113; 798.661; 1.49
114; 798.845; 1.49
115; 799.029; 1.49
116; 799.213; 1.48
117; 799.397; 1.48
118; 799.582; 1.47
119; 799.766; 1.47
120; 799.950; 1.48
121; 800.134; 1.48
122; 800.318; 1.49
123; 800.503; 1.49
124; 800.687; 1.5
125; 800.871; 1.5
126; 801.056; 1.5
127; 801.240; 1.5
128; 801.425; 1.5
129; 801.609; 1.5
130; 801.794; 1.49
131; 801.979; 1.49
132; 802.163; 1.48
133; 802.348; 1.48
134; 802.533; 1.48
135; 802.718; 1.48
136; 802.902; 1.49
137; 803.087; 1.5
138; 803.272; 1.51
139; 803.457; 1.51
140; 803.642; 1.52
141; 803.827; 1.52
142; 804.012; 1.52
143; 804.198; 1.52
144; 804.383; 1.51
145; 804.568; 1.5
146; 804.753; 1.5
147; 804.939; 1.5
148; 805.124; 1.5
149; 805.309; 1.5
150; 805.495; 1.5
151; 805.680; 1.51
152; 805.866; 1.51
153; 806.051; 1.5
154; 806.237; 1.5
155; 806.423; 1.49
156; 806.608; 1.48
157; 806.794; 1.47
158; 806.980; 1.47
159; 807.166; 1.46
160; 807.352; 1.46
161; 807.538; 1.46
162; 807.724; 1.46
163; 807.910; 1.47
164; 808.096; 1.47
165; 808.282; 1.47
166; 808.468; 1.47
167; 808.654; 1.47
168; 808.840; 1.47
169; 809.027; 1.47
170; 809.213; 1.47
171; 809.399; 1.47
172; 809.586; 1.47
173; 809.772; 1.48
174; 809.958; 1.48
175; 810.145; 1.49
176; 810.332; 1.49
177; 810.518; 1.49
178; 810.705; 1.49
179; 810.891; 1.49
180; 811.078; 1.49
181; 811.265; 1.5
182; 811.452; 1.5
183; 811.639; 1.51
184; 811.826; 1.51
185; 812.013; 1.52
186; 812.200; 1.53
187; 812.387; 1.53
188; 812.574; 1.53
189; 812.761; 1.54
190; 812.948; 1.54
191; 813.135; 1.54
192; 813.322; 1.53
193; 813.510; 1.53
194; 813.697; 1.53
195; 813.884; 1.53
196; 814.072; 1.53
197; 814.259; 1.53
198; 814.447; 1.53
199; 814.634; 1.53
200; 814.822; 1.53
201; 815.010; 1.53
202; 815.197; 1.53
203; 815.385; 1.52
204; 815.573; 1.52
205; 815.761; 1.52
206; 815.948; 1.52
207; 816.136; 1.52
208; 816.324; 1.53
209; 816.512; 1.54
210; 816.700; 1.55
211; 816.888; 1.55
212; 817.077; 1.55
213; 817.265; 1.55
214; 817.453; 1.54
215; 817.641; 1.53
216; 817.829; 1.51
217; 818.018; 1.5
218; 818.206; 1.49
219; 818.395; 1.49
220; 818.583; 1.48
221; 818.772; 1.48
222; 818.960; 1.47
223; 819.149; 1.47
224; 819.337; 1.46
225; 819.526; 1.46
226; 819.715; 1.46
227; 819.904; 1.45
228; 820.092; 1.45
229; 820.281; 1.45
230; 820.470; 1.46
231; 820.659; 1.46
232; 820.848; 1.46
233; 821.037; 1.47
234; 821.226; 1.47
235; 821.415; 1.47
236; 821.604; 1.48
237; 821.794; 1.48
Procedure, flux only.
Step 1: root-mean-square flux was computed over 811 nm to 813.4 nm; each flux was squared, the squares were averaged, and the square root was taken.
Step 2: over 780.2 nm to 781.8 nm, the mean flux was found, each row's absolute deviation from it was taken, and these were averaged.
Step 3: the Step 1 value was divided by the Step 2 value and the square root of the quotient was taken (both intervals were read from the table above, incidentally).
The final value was 15.7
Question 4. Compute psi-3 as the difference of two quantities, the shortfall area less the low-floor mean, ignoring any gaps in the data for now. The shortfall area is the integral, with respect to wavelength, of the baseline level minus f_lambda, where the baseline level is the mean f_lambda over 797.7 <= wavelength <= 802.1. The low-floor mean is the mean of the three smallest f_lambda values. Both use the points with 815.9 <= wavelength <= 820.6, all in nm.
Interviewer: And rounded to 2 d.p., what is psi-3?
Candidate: -1.50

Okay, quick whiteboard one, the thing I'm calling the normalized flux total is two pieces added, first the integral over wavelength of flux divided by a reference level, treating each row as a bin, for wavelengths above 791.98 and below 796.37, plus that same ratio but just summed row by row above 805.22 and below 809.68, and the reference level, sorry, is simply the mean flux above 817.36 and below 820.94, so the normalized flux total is 28.3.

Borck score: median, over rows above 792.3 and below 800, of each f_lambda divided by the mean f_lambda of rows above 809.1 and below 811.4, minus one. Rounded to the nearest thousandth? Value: -0.010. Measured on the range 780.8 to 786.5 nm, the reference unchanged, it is 0.004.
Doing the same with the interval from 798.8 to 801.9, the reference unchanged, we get 0.004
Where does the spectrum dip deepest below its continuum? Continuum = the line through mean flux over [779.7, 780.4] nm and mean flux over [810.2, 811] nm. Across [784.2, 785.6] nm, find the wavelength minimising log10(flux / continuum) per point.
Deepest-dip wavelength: 785.168 nm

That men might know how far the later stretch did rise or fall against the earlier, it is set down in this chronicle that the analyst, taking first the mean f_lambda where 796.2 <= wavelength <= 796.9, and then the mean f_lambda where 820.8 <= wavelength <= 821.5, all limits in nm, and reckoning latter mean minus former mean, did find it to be -0.01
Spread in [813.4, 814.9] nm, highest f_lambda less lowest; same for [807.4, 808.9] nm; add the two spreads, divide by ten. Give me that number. 0.0010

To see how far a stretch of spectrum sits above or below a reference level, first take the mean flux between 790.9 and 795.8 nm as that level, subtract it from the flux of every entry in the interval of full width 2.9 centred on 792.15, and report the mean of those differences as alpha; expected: 0.00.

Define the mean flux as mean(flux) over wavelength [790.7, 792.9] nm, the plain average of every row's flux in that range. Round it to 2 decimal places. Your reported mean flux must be 1.43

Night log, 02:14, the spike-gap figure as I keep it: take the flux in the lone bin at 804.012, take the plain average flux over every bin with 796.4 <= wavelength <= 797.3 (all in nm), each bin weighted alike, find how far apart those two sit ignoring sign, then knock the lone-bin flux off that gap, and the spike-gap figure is -1.48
